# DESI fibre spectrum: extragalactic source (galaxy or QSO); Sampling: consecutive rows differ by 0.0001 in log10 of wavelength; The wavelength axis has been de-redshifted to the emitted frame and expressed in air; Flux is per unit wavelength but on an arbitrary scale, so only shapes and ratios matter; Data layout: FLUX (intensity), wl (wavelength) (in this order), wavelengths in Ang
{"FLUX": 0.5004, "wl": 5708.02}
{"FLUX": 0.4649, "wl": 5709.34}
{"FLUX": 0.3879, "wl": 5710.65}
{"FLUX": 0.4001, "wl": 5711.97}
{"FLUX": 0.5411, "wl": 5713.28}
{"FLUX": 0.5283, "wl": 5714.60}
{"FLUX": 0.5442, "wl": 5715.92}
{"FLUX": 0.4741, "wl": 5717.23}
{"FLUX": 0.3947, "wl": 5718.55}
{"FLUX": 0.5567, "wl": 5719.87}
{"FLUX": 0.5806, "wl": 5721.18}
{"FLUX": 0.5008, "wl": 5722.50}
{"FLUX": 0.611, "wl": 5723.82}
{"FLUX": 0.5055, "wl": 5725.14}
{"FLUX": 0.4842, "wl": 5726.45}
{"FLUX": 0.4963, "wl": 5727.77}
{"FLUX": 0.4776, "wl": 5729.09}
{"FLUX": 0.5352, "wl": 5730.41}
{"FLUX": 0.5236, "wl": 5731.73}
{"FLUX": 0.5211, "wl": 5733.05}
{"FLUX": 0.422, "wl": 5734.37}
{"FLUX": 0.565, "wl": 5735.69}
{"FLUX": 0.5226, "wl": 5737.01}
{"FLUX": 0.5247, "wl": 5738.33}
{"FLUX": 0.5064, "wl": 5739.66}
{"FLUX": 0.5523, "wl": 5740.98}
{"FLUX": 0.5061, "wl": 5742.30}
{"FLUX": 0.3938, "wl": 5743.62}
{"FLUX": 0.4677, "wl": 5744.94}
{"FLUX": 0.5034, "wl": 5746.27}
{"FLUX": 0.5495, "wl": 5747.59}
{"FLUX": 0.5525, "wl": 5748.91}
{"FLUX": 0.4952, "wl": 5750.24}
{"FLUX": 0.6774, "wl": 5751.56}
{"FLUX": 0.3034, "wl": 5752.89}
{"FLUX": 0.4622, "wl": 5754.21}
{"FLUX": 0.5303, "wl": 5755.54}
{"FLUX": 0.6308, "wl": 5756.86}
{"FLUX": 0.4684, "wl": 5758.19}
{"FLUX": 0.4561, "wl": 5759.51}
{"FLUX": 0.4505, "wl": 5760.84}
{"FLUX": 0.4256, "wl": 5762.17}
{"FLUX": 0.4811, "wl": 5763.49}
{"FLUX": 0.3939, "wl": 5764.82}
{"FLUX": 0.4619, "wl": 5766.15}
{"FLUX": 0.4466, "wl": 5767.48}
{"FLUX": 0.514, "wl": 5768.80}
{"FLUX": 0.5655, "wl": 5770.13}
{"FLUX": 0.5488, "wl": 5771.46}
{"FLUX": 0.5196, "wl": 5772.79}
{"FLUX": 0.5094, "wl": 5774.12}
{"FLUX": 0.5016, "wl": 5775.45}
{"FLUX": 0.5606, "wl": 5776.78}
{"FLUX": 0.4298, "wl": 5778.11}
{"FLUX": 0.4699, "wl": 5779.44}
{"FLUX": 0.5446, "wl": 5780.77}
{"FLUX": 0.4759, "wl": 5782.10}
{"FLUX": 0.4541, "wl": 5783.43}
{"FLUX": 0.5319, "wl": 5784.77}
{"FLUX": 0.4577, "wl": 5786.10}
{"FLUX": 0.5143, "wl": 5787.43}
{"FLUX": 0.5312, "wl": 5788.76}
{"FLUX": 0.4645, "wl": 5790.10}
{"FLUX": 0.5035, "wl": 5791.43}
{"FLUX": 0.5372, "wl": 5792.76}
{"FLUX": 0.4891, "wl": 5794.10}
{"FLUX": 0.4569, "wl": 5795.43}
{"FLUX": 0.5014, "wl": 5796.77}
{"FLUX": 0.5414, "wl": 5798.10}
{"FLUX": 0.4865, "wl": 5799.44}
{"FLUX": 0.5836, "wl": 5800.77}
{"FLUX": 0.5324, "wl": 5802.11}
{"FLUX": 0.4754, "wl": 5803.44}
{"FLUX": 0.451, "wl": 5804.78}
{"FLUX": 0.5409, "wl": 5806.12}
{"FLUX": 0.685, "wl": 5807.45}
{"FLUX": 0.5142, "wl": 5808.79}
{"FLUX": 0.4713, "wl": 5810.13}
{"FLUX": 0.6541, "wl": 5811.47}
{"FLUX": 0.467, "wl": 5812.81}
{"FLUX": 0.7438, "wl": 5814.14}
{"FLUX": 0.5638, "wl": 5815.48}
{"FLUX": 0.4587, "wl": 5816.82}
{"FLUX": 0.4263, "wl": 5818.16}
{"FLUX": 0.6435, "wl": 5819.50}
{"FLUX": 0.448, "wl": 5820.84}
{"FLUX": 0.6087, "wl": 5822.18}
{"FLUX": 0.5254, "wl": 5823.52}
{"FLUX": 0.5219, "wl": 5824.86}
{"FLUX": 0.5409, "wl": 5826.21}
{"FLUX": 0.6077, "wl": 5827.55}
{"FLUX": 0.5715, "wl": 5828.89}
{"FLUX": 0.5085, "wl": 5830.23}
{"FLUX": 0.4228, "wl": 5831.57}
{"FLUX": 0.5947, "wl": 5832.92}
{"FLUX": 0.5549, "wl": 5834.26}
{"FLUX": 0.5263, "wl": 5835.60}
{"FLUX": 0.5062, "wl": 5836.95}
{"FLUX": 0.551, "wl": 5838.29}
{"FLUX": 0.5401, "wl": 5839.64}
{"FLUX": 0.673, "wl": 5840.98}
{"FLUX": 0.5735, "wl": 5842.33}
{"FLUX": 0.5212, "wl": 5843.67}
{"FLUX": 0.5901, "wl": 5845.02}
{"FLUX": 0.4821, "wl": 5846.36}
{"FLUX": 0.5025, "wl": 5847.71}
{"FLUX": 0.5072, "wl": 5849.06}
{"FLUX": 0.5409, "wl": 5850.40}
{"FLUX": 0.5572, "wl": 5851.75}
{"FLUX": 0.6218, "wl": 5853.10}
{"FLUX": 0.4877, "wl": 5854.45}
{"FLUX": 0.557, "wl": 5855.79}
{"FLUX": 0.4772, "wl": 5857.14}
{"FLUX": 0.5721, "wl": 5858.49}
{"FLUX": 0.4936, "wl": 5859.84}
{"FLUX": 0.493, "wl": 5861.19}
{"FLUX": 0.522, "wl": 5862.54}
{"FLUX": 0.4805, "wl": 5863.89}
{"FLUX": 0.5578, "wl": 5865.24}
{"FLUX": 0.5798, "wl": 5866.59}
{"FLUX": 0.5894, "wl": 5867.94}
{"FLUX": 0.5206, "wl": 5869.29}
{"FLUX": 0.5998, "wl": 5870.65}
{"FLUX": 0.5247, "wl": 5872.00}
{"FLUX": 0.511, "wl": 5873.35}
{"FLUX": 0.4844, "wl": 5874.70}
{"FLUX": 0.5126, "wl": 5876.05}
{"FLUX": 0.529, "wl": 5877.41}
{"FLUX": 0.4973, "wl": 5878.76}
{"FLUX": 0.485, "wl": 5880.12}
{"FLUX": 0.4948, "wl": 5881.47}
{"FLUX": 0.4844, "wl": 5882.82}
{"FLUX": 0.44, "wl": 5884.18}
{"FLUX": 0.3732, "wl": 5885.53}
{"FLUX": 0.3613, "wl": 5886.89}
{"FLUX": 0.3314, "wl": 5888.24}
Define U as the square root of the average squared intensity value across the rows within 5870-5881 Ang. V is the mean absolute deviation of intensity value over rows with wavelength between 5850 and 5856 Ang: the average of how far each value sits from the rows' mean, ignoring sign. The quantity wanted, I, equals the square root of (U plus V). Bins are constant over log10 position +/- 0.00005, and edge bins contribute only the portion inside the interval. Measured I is 0.742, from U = 0.519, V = 0.031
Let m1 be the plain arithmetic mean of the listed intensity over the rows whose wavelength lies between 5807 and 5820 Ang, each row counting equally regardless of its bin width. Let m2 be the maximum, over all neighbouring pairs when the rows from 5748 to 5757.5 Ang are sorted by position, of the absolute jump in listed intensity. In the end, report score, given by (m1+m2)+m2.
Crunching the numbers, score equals 1.31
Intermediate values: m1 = 0.563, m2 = 0.37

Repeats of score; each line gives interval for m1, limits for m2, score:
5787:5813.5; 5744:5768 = 1.27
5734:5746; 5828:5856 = 0.84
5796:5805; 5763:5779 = 0.77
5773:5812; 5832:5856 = 0.78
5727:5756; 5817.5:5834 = 0.94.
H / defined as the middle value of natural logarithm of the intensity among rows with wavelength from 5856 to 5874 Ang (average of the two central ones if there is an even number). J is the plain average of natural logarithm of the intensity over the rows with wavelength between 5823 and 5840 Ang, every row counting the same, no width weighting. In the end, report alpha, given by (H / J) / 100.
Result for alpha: 0.0104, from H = -0.65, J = -0.627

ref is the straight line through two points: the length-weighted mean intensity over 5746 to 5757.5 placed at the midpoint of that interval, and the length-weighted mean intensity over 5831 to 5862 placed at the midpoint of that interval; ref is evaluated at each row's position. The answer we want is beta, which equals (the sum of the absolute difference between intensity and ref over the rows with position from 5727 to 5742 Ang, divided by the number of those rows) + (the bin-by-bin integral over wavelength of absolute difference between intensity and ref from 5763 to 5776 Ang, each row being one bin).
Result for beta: 0.6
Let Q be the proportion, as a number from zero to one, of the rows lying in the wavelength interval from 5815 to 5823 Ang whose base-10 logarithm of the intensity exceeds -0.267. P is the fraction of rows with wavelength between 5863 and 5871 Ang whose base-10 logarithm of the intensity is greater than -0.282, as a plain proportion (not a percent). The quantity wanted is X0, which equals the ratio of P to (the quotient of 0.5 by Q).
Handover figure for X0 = 0.67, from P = 0.7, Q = 0.50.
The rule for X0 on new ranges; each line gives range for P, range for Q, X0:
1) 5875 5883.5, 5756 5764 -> 0.06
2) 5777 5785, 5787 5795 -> 0.00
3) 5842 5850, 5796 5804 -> 0.22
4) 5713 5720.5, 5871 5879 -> 0.00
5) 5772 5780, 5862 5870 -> 0.17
